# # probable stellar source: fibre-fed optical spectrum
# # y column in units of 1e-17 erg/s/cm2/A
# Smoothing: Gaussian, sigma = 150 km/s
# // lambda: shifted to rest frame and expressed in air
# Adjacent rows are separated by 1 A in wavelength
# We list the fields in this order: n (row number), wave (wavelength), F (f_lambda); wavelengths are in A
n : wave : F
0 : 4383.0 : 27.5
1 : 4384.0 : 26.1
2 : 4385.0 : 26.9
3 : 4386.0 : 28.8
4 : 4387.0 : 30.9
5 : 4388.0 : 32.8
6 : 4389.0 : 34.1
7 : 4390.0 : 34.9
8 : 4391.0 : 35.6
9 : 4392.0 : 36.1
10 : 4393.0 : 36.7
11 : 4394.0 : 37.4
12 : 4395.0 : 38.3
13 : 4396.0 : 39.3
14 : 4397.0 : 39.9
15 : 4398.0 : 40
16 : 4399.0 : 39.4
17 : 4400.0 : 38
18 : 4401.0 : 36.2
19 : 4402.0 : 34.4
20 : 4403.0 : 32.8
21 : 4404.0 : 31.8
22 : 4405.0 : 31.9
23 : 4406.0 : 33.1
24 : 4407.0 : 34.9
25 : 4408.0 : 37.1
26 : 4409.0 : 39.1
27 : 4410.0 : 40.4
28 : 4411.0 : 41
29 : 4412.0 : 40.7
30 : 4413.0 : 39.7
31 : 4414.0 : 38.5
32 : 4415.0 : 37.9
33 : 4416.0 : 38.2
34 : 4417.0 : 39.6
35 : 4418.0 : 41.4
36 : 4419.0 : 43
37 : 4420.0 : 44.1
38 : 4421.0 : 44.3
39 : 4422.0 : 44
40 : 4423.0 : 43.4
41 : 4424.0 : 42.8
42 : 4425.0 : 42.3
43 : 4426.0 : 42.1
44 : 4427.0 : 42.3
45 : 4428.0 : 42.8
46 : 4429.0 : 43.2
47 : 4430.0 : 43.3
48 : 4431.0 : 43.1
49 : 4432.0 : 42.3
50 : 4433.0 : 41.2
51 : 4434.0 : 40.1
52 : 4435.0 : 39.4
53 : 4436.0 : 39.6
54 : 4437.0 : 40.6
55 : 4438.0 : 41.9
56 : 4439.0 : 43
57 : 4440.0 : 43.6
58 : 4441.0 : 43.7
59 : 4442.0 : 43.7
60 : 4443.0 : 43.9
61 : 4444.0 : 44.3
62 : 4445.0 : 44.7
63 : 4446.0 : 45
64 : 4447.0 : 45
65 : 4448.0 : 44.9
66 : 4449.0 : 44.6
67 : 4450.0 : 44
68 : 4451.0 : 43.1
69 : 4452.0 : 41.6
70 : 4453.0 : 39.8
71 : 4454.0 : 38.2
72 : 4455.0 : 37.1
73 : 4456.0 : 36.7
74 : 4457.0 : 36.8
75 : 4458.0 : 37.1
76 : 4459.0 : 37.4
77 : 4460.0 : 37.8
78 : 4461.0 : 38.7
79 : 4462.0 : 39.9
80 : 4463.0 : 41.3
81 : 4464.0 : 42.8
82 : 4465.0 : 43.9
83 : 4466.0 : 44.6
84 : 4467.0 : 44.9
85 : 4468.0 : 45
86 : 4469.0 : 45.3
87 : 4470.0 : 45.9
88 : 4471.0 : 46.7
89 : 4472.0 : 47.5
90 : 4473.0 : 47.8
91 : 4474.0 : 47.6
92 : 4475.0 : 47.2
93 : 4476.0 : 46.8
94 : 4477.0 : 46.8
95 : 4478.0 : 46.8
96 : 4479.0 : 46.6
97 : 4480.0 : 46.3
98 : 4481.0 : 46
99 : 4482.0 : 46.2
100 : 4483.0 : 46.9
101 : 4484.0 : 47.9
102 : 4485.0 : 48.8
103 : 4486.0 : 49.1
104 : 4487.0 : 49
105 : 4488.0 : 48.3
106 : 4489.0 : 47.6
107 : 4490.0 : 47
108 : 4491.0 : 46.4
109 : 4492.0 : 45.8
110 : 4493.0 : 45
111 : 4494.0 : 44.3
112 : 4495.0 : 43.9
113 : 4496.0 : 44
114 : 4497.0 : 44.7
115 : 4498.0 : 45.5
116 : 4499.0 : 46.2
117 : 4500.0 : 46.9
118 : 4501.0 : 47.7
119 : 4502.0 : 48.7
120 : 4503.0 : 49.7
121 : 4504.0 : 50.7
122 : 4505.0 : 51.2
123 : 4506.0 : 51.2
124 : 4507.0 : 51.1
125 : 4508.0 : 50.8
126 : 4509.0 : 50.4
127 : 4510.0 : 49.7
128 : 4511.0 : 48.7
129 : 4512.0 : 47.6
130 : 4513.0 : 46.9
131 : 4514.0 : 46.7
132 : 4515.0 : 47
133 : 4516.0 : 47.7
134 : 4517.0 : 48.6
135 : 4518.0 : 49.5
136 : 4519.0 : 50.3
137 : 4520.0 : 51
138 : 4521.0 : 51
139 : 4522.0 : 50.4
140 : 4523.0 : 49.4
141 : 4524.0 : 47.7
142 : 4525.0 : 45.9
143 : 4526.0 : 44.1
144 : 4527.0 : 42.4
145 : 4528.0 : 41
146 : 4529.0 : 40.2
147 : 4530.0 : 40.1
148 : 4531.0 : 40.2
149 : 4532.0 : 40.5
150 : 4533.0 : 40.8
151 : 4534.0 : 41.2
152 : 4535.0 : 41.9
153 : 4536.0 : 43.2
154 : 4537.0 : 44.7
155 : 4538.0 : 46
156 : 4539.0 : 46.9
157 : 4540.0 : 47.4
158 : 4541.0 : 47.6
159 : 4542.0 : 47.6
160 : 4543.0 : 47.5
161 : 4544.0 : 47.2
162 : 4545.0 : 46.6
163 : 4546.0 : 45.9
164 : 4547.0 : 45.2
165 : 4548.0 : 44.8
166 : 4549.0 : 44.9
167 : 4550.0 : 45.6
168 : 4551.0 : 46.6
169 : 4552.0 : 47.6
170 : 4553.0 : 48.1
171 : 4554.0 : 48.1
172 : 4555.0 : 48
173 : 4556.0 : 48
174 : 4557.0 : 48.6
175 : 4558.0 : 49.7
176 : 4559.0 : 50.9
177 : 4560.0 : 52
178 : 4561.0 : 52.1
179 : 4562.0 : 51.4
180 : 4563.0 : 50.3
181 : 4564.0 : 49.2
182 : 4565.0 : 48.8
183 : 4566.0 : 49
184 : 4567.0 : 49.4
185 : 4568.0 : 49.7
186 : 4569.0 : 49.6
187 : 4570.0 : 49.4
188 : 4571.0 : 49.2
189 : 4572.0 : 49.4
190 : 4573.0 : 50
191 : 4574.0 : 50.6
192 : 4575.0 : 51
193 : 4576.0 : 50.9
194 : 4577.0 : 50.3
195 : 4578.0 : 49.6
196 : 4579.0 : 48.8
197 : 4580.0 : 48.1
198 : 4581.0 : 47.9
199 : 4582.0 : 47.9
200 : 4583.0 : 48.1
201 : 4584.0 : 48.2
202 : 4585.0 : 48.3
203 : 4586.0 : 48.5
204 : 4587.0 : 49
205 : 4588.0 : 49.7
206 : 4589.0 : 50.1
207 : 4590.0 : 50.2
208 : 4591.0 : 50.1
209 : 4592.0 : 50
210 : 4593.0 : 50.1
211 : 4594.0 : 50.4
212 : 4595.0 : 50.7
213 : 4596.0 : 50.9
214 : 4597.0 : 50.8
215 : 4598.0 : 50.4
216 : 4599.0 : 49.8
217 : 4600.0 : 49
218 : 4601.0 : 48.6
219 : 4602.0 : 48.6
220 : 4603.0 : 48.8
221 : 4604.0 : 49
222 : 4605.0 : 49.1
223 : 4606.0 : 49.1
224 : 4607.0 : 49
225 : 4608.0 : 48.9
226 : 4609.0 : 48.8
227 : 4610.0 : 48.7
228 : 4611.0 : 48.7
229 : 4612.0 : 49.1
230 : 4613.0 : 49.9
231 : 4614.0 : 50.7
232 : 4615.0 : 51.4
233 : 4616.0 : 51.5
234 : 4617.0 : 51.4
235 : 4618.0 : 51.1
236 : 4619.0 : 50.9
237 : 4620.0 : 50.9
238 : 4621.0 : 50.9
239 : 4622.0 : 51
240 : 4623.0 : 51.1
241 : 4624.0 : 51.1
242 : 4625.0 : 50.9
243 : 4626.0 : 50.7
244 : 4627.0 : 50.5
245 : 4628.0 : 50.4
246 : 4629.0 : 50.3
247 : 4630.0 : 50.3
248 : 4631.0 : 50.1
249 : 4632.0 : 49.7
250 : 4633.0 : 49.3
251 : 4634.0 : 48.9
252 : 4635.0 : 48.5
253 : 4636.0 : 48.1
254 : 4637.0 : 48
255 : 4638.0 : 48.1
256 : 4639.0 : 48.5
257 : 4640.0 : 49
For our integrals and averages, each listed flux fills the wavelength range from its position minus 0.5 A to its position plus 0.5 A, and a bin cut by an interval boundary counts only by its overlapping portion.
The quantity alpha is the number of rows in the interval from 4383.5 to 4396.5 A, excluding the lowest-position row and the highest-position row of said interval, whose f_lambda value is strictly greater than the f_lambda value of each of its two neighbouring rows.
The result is 0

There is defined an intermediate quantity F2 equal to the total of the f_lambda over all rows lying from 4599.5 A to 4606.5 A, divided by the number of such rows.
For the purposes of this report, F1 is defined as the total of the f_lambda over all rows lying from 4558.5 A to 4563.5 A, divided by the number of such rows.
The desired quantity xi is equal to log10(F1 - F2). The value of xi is 0.4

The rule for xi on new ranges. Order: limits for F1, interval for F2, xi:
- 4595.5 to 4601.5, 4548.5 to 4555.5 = 0.5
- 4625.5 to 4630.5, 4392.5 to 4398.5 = 1.1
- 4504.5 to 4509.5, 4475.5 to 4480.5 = 0.6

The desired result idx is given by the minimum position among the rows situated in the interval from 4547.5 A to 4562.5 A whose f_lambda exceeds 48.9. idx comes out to 4558.0 A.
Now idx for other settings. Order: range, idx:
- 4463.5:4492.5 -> 4486.0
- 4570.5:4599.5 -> 4571.0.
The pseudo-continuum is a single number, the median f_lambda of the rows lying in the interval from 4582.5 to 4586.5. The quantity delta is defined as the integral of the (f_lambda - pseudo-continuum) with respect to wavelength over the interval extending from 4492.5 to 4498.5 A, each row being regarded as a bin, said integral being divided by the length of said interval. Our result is -3.7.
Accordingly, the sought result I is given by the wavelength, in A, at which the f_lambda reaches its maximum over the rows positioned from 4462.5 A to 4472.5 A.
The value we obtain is 4472.0 A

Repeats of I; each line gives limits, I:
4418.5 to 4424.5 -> 4421.0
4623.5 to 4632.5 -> 4624.0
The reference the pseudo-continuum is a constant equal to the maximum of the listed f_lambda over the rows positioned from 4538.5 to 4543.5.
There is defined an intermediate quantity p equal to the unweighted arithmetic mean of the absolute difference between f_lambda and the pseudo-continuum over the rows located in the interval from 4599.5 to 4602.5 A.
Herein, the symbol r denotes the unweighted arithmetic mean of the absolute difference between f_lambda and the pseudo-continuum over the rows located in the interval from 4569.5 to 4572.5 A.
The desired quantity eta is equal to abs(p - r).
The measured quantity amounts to 0.6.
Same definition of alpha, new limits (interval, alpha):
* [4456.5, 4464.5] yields 0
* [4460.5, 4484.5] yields 1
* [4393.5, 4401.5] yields 1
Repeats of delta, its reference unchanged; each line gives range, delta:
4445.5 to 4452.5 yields -4.2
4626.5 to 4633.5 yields 1.8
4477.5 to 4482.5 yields -1.9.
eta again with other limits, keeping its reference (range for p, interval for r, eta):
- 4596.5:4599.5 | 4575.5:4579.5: 0.4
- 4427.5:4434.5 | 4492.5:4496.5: 2.0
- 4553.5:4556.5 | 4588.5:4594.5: 2.1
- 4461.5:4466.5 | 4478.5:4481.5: 3.8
